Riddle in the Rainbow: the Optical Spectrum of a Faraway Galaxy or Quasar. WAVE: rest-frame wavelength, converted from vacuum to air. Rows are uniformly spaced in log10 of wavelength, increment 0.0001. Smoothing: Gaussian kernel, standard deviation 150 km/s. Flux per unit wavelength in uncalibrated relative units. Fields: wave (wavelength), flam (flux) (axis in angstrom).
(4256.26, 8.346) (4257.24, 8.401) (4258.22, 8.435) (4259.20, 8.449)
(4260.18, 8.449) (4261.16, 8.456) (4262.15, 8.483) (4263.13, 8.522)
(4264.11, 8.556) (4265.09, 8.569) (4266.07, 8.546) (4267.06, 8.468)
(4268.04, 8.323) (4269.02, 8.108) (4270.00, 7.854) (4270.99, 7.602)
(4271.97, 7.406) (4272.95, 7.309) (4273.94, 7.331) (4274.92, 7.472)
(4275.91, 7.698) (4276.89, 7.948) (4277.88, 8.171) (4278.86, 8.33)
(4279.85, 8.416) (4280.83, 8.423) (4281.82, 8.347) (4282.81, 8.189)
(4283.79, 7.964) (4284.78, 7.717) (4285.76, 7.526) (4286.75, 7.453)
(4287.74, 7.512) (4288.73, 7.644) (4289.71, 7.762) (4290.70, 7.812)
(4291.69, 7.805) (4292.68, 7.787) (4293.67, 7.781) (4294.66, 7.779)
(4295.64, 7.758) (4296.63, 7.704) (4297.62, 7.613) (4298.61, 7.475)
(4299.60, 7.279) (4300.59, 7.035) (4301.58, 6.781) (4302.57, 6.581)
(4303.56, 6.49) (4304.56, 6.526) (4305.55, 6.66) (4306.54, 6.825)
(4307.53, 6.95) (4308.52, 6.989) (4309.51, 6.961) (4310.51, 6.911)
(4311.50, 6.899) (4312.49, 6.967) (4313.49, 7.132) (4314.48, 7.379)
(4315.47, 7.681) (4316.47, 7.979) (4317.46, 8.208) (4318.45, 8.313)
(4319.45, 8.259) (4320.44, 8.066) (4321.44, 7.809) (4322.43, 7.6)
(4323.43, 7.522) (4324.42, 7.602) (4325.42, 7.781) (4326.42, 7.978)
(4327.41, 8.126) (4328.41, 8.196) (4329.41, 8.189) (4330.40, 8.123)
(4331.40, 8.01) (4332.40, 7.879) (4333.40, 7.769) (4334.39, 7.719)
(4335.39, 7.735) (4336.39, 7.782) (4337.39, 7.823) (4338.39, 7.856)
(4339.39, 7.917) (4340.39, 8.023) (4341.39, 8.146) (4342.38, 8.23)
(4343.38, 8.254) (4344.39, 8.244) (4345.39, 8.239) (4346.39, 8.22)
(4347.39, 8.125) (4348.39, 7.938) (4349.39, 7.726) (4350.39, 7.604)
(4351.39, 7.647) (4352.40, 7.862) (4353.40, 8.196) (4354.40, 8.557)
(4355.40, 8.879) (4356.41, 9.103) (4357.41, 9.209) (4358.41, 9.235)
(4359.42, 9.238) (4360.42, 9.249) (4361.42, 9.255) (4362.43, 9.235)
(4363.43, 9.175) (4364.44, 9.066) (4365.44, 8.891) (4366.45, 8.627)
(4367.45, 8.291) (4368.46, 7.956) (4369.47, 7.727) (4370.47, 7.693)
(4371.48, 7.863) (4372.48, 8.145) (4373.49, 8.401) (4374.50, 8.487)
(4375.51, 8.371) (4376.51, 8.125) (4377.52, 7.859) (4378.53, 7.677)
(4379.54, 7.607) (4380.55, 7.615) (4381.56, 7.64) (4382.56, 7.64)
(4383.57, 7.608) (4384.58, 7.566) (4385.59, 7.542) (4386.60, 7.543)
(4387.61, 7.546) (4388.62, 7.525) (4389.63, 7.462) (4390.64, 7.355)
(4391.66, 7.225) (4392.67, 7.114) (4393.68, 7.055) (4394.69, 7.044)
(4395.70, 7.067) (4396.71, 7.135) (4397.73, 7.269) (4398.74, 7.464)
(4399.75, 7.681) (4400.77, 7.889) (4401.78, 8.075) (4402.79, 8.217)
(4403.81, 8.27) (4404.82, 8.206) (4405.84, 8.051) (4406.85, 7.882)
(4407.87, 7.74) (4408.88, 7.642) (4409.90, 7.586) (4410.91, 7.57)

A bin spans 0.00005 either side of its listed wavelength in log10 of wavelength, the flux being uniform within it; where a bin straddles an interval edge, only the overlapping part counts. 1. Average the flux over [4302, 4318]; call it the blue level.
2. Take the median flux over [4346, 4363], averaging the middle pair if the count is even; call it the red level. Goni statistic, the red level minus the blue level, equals 1.5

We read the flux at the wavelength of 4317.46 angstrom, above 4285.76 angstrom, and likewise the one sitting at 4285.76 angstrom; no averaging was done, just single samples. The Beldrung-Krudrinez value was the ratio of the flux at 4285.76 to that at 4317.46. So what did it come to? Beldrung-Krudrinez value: 0.92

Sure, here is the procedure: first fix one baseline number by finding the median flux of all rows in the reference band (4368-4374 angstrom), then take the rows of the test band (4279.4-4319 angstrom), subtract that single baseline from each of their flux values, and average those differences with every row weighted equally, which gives -0.43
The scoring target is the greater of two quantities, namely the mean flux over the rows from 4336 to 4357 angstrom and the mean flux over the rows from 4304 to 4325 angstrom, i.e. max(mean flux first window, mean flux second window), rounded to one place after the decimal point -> 8.1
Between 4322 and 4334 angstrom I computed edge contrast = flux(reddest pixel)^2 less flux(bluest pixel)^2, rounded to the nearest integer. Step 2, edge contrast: 3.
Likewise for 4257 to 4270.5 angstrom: -9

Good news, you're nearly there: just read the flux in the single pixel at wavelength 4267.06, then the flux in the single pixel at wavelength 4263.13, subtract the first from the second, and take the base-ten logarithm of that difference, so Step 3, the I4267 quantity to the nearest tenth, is -1.3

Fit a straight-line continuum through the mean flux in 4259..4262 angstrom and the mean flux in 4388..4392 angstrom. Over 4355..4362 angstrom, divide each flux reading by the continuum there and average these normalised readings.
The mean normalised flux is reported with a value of 1.20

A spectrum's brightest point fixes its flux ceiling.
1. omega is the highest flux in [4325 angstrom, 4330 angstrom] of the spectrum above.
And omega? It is 8.196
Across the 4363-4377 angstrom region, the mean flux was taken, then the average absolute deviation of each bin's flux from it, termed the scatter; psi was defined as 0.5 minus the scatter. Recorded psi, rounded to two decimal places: 0.13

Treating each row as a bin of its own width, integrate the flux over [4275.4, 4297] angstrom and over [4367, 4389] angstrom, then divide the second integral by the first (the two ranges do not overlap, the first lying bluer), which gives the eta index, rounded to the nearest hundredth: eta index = 1.01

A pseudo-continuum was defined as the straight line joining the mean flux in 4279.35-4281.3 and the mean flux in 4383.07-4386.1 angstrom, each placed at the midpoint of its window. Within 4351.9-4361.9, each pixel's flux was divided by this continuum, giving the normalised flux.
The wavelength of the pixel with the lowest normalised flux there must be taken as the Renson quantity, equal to 4352.40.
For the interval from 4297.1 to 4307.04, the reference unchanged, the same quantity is 4303.56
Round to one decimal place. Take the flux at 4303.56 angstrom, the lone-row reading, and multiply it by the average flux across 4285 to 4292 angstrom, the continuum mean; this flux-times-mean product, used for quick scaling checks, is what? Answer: 49.6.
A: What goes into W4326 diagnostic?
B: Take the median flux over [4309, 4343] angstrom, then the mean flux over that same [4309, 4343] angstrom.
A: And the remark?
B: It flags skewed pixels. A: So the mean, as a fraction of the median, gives 0.993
